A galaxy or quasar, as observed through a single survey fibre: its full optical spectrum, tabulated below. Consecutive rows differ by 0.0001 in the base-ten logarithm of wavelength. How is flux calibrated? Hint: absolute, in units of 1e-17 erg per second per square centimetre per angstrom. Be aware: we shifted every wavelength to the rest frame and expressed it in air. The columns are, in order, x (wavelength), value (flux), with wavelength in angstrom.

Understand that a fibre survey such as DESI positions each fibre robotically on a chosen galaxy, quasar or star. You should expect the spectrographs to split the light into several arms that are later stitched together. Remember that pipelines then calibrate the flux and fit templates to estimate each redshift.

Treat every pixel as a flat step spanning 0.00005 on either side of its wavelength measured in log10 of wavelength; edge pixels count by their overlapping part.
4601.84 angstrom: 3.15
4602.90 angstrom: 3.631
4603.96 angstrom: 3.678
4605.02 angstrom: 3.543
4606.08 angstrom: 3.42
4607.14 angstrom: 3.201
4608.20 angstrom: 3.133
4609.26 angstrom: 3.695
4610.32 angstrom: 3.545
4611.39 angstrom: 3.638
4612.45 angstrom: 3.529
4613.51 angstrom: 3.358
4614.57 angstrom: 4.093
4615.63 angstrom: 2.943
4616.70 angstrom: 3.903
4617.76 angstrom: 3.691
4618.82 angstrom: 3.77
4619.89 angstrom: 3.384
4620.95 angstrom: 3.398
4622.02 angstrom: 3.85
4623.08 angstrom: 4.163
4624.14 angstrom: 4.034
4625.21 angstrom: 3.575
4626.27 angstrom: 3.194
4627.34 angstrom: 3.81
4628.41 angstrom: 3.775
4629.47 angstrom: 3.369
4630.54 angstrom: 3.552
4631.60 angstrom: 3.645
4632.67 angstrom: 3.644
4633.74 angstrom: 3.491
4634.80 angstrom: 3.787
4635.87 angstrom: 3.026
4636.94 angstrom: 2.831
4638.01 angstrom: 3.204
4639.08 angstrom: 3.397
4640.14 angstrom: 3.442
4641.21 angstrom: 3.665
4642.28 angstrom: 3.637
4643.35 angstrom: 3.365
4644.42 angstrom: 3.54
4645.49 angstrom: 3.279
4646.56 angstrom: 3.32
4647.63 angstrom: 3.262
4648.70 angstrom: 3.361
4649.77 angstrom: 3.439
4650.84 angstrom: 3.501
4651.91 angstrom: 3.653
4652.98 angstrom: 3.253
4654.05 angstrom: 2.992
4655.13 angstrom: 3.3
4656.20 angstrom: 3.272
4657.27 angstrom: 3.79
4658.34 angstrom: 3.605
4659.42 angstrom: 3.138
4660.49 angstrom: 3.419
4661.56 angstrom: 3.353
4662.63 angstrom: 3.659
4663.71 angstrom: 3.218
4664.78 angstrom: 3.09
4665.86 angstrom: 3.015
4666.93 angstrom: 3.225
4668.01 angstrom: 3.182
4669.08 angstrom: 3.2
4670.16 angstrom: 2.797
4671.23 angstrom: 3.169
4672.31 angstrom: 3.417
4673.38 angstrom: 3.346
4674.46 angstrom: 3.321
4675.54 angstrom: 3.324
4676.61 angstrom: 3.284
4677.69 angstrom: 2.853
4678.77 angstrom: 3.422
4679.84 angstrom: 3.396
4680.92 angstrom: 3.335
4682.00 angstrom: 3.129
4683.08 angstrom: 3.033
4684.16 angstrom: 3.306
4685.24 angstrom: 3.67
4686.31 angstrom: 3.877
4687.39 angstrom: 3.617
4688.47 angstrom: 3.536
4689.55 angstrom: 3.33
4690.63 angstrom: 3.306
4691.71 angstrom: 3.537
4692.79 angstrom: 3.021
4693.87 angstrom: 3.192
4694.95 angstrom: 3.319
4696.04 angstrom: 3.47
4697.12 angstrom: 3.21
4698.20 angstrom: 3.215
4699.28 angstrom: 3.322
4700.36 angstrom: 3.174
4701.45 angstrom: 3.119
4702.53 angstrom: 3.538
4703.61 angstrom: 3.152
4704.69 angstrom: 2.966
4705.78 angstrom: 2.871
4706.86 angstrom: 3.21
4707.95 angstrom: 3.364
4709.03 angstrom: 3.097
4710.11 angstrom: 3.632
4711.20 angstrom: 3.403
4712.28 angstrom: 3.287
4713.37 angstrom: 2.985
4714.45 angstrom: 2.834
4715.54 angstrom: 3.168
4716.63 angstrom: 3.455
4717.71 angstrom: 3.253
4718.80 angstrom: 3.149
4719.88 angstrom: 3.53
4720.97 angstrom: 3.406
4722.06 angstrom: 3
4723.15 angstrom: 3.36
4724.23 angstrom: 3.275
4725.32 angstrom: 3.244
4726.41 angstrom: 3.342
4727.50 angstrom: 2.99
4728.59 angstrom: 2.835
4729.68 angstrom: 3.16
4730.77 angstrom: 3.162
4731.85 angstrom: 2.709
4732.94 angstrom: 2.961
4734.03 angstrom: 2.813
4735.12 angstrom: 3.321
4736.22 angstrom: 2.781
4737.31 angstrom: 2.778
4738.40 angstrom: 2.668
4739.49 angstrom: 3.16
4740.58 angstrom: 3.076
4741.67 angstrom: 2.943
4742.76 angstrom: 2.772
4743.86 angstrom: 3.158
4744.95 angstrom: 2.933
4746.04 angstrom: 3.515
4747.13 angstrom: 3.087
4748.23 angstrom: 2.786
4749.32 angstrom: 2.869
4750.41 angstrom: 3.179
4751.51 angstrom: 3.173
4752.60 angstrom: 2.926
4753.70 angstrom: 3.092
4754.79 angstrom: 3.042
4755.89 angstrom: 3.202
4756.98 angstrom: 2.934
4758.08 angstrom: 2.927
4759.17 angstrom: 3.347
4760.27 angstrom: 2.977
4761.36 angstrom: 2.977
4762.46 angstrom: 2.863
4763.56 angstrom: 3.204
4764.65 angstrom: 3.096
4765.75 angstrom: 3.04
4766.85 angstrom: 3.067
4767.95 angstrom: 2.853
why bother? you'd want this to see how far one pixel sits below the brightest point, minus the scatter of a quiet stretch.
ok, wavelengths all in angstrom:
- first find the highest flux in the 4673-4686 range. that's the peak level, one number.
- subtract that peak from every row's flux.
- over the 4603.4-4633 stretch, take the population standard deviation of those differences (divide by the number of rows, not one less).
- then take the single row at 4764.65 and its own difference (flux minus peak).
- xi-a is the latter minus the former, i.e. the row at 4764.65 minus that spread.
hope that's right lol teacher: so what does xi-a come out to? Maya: -0.86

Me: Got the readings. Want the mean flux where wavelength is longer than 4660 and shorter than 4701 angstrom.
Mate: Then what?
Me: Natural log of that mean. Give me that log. 1.19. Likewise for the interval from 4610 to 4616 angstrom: 1.26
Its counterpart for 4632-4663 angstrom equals 1.22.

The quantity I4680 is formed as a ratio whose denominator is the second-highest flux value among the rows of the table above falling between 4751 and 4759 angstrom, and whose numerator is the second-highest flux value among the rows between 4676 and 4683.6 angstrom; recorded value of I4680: 1.070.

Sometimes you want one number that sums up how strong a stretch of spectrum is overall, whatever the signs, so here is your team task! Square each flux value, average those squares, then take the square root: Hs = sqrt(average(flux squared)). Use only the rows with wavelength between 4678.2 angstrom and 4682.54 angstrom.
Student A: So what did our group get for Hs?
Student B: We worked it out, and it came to 3.322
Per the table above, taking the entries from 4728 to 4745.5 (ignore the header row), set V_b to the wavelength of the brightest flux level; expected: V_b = 4735.12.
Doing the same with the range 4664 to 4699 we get 4686.31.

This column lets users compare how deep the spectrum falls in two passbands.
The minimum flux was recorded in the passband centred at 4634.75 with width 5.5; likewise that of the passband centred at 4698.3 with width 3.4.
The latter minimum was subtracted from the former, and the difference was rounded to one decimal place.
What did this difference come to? -0.4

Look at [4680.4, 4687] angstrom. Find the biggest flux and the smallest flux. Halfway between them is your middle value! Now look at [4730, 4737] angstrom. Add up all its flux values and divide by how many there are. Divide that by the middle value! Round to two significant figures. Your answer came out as 0.86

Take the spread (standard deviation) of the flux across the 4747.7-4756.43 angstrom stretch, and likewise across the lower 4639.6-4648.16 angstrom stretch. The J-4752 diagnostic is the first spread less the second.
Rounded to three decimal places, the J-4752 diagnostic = -0.002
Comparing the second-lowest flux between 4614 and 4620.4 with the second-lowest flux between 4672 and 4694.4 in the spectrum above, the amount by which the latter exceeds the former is -0.36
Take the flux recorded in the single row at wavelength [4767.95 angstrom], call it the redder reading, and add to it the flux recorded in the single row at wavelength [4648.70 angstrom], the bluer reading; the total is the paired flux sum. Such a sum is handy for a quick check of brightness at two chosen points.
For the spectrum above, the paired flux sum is 6.2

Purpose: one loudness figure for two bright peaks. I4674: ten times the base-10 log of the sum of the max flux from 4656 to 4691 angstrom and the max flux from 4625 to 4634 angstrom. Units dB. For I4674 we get 8.9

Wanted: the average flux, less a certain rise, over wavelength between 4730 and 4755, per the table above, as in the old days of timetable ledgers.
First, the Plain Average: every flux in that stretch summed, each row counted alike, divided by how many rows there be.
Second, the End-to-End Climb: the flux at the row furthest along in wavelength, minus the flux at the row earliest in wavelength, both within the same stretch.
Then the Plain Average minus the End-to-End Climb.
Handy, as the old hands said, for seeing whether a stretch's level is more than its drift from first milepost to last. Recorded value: 3.1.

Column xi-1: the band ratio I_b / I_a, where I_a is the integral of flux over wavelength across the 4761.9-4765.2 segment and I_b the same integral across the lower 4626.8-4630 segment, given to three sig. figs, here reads 1.16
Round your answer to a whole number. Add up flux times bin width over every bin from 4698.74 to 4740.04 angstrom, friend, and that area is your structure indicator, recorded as 130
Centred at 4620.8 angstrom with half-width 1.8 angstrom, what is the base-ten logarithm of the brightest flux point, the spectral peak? 0.585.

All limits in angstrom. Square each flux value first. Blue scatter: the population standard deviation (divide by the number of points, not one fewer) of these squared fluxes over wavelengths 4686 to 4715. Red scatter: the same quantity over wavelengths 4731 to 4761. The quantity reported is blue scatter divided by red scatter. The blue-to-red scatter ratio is 1.28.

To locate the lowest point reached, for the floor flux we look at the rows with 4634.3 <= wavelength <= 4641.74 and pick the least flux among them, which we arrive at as 2.831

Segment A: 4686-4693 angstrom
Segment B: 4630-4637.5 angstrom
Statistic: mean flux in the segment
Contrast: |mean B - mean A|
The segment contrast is 0.04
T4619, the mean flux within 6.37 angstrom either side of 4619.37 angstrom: 3.68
